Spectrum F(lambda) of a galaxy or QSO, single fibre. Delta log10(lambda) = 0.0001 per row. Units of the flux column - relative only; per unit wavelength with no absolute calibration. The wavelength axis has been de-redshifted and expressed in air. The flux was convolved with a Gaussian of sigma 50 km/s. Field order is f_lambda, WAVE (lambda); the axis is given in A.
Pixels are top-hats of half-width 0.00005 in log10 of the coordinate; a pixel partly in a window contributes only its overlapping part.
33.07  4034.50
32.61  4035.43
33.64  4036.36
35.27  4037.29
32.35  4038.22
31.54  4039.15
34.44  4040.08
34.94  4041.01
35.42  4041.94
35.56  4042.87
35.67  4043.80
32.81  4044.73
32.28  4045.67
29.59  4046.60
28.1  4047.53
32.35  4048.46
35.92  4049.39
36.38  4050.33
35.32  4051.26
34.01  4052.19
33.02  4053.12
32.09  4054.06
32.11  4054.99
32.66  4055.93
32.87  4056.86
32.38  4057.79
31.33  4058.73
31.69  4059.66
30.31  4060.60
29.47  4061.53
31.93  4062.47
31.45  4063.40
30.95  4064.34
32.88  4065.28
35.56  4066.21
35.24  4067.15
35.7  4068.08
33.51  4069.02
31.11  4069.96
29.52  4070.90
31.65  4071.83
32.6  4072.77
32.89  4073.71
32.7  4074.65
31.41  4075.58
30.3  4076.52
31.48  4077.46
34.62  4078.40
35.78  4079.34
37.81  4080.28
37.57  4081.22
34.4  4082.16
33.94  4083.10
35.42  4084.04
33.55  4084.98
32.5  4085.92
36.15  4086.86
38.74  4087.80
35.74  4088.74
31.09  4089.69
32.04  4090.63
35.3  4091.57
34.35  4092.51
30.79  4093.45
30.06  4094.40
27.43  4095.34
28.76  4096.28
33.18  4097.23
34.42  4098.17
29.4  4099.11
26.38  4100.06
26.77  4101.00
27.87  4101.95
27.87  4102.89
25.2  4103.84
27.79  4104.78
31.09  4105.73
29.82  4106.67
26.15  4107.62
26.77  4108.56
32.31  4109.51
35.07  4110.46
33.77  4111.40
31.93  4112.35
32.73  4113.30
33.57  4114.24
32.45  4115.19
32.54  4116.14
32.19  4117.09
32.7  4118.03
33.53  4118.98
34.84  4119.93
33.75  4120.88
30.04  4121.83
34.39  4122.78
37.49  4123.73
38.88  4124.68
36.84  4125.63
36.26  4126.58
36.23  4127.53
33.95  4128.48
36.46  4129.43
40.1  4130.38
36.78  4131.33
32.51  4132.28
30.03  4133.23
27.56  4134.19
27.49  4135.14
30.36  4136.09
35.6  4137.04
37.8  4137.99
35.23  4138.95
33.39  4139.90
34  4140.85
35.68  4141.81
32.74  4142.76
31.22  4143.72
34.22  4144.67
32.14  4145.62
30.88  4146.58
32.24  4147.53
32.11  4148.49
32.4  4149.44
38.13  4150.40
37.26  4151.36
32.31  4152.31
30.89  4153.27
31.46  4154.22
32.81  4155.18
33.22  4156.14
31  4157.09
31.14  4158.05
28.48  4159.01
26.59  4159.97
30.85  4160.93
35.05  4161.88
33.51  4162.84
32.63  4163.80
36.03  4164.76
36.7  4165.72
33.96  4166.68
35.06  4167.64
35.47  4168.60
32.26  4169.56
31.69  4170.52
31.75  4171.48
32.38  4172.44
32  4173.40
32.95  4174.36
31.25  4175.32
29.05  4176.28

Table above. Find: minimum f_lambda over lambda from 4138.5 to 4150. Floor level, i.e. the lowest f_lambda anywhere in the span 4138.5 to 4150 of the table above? 30.88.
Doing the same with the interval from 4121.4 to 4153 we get 27.49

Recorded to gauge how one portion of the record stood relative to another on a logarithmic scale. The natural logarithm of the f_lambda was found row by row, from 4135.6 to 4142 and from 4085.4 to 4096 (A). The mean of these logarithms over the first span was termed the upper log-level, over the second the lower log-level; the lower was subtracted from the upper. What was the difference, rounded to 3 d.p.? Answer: 0.046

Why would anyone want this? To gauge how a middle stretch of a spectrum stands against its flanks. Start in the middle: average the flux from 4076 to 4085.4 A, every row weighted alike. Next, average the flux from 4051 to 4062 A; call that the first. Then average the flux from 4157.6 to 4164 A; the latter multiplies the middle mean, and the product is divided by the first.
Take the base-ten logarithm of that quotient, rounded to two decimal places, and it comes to 1.52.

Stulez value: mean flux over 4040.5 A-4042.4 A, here 35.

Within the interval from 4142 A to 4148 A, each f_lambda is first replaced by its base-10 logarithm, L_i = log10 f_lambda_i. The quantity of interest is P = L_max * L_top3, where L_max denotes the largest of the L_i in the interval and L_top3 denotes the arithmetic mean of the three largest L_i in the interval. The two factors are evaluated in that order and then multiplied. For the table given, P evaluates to 2.33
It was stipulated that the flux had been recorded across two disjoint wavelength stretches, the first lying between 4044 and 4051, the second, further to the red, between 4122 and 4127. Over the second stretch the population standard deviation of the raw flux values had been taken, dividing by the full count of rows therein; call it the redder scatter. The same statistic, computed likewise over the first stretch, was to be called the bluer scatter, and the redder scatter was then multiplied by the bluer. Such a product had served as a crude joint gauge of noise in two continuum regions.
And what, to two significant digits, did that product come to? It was 4.1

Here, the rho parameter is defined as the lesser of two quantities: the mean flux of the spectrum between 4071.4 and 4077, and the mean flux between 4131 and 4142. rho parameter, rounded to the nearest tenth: 31.9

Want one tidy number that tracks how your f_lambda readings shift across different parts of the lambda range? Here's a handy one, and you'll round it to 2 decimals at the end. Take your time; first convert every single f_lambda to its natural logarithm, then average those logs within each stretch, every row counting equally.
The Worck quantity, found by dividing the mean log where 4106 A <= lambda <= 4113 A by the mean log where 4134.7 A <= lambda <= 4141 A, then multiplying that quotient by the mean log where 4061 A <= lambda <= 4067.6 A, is 3.40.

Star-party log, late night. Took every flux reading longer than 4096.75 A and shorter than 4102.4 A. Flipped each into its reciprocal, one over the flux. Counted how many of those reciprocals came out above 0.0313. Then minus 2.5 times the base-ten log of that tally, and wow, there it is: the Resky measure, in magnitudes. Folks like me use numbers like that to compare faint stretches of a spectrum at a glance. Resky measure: -1.5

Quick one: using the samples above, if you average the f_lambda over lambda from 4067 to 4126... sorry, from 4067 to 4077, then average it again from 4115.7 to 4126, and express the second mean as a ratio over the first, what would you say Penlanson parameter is 1.06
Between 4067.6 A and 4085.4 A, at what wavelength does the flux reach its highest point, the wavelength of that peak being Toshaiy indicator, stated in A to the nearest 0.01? 4080.28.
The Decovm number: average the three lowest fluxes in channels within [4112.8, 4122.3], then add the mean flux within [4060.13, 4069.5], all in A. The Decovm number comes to 64.3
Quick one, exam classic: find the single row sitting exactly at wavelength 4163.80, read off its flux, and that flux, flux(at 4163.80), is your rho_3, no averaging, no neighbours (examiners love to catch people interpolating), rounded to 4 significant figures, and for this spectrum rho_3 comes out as 32.63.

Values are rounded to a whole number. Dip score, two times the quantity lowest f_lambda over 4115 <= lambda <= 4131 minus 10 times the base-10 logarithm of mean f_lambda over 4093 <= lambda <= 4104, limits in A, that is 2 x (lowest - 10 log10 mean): 31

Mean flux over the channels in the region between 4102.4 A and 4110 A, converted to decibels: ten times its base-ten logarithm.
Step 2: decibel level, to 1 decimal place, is 14.5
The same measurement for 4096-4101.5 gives 14.7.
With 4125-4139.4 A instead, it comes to 15.3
